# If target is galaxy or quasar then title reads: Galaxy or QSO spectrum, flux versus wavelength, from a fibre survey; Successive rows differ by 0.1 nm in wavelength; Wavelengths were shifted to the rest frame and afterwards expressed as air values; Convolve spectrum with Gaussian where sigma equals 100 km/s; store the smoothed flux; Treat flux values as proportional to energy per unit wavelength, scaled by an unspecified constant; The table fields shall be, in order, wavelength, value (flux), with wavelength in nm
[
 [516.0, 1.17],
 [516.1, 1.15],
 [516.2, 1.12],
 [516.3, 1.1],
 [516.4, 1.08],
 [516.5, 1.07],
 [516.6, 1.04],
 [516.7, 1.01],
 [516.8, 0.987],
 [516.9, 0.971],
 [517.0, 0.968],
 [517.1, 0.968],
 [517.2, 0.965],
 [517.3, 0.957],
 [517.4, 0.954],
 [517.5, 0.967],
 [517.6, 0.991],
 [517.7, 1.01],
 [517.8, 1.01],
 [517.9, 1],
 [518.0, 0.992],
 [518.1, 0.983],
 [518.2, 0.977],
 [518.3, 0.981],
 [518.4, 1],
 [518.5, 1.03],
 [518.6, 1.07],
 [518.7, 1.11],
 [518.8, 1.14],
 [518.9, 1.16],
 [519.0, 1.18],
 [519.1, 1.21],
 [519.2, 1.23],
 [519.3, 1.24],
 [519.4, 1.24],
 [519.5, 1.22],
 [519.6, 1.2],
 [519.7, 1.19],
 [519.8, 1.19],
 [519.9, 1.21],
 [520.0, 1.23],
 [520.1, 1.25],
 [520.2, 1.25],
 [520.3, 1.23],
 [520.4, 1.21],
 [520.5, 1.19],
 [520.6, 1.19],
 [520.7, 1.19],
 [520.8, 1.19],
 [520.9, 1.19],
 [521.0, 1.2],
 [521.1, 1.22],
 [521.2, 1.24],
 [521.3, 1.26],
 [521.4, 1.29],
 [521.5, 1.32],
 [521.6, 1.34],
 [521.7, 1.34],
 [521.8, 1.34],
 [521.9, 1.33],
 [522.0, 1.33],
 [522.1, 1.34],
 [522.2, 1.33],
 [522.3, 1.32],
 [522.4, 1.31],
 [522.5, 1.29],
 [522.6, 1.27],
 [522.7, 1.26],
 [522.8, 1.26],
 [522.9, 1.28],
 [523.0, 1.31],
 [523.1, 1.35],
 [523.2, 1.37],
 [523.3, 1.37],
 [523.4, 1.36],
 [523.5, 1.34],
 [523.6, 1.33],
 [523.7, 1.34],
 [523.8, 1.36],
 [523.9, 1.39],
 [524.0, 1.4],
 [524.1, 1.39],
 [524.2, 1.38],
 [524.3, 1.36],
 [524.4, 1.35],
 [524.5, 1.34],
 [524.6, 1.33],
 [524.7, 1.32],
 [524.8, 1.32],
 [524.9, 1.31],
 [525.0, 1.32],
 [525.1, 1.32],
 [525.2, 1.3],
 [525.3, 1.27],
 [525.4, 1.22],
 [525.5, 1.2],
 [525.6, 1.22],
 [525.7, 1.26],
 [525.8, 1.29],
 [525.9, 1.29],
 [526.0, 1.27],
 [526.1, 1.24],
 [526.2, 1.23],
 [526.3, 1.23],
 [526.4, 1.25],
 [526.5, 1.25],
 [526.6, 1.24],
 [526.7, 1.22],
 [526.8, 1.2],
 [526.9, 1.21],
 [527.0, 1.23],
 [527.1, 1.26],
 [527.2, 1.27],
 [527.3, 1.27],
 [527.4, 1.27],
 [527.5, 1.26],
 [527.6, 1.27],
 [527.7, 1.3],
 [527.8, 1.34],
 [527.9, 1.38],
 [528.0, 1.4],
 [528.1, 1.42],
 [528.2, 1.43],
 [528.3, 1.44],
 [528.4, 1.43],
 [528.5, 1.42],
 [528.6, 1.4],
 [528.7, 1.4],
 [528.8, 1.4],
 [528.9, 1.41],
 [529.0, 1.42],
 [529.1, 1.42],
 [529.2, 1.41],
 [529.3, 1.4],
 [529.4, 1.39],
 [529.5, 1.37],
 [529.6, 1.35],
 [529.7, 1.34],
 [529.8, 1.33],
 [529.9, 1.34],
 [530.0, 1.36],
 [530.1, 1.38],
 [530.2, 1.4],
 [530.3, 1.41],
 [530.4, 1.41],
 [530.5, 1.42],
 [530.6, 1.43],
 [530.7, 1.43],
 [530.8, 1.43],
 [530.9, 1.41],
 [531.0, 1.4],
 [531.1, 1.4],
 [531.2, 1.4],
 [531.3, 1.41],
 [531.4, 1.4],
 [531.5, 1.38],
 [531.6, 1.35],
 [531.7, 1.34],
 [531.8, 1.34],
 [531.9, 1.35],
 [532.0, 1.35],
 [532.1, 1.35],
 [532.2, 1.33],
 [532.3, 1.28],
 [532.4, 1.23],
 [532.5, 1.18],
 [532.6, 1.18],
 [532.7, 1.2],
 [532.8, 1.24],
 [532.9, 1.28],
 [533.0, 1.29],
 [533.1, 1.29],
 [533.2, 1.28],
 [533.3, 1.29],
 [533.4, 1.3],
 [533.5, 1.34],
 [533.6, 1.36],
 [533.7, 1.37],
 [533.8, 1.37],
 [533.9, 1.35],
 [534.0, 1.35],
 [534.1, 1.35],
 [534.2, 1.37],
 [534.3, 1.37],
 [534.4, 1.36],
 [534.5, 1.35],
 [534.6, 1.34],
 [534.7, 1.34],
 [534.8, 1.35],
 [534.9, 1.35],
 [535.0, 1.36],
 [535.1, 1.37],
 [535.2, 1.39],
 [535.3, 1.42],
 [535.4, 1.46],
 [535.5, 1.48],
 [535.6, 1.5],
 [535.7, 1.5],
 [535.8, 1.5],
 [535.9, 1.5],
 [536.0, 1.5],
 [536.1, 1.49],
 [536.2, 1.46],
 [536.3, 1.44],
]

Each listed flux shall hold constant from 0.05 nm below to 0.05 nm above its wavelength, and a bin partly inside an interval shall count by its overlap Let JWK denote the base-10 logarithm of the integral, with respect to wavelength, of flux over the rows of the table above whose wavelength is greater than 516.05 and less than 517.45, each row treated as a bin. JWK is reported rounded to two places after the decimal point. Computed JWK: 0.16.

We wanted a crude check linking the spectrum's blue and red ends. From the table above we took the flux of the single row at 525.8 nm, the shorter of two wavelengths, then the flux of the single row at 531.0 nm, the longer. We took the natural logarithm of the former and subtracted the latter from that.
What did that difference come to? -1.15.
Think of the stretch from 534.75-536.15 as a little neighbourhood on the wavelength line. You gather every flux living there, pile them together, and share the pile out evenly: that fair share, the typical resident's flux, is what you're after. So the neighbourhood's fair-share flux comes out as 1.44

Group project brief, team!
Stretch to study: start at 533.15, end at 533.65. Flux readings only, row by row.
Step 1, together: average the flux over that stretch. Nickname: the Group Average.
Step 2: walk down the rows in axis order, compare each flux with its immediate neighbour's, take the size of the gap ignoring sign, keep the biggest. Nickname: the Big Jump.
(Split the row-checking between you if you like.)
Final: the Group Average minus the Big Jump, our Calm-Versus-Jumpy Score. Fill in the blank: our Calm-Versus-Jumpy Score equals 1.27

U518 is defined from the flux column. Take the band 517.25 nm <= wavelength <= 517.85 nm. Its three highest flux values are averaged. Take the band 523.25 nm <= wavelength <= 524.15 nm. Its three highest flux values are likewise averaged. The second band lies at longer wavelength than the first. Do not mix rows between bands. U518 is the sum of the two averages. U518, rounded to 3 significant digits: 2.40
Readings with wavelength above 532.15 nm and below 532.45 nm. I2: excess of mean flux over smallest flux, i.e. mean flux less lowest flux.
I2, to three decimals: 0.050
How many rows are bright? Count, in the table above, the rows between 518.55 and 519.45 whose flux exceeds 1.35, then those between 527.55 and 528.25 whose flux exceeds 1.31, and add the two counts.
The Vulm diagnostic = 5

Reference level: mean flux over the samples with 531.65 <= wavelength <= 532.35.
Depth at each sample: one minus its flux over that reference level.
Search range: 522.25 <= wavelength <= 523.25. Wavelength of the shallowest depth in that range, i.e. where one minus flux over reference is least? 523.2 nm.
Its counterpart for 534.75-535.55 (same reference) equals 535.5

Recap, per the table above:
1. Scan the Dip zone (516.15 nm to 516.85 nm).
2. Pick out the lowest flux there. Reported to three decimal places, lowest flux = 0.987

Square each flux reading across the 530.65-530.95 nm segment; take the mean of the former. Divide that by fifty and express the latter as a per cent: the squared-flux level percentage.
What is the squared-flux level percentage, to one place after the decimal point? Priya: 4.1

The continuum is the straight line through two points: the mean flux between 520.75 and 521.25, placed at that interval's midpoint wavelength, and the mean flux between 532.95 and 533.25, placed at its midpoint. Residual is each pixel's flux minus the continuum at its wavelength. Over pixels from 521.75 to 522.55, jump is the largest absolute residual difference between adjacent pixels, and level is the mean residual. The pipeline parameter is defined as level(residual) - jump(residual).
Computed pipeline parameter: 0.088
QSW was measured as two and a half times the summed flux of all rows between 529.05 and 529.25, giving 7.1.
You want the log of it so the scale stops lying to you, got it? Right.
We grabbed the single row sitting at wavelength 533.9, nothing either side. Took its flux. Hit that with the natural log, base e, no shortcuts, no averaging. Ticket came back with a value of 0.30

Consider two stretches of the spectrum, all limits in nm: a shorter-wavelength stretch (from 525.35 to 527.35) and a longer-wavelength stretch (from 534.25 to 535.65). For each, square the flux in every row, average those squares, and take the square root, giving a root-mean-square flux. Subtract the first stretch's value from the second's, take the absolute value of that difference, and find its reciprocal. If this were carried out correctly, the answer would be 6.8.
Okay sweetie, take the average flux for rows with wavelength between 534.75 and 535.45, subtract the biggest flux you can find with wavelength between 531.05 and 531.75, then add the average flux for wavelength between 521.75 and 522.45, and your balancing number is 1.30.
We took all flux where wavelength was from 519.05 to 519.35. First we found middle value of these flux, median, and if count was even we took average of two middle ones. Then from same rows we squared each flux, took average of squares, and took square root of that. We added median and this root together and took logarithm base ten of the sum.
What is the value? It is 0.390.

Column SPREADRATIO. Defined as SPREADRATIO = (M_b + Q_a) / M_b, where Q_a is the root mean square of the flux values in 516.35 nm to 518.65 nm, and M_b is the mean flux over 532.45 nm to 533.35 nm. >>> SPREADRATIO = 1.80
